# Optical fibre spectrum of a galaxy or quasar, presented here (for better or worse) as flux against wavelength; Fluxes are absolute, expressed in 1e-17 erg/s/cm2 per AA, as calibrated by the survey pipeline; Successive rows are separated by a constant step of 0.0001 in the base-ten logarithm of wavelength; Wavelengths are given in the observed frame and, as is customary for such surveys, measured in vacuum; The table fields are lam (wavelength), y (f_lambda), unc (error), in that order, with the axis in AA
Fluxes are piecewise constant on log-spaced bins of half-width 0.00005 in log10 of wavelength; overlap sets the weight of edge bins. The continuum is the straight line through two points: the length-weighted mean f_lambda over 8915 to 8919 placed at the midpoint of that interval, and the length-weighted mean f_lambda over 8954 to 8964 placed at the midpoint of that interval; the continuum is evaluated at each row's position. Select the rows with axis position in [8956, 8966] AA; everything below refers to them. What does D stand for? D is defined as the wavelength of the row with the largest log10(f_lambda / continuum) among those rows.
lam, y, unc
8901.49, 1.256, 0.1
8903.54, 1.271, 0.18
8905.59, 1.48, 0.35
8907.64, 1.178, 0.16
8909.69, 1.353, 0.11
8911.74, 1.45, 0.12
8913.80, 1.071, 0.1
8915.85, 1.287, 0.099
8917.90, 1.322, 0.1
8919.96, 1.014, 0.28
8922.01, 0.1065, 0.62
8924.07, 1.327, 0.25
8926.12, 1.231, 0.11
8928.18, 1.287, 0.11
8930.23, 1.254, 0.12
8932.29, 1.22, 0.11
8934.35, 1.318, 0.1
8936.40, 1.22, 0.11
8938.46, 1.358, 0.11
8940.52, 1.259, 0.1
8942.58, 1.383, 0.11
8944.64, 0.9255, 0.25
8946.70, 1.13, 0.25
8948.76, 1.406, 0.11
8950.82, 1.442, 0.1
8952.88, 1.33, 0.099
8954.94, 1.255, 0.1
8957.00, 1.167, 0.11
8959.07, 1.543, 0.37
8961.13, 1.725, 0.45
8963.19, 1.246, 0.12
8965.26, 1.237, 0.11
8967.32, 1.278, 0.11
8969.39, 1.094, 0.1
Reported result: 8961.13 AA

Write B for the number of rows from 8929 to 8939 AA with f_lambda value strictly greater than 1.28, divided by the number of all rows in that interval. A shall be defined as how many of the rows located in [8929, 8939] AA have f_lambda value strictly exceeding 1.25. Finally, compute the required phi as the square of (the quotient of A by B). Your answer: 56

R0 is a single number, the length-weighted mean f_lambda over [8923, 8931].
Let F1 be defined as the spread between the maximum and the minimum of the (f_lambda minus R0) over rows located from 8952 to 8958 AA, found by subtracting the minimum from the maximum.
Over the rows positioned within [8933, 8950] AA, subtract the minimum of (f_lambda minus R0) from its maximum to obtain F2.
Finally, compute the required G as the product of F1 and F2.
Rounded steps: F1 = 0.16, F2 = 0.48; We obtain 0.08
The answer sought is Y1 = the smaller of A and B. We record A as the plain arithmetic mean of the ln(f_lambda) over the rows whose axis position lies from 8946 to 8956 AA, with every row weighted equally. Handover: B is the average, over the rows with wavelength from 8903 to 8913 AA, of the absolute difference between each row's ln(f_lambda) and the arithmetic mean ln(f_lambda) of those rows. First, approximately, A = 0.27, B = 0.074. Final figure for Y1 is 0.07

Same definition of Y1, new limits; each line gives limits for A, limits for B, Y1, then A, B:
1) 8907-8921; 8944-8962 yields 0.14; 0.21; 0.142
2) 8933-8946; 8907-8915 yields 0.11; 0.21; 0.110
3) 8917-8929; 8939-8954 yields -0.20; -0.20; 0.117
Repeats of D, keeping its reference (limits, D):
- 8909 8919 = 8911.74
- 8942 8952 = 8950.82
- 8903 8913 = 8905.59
